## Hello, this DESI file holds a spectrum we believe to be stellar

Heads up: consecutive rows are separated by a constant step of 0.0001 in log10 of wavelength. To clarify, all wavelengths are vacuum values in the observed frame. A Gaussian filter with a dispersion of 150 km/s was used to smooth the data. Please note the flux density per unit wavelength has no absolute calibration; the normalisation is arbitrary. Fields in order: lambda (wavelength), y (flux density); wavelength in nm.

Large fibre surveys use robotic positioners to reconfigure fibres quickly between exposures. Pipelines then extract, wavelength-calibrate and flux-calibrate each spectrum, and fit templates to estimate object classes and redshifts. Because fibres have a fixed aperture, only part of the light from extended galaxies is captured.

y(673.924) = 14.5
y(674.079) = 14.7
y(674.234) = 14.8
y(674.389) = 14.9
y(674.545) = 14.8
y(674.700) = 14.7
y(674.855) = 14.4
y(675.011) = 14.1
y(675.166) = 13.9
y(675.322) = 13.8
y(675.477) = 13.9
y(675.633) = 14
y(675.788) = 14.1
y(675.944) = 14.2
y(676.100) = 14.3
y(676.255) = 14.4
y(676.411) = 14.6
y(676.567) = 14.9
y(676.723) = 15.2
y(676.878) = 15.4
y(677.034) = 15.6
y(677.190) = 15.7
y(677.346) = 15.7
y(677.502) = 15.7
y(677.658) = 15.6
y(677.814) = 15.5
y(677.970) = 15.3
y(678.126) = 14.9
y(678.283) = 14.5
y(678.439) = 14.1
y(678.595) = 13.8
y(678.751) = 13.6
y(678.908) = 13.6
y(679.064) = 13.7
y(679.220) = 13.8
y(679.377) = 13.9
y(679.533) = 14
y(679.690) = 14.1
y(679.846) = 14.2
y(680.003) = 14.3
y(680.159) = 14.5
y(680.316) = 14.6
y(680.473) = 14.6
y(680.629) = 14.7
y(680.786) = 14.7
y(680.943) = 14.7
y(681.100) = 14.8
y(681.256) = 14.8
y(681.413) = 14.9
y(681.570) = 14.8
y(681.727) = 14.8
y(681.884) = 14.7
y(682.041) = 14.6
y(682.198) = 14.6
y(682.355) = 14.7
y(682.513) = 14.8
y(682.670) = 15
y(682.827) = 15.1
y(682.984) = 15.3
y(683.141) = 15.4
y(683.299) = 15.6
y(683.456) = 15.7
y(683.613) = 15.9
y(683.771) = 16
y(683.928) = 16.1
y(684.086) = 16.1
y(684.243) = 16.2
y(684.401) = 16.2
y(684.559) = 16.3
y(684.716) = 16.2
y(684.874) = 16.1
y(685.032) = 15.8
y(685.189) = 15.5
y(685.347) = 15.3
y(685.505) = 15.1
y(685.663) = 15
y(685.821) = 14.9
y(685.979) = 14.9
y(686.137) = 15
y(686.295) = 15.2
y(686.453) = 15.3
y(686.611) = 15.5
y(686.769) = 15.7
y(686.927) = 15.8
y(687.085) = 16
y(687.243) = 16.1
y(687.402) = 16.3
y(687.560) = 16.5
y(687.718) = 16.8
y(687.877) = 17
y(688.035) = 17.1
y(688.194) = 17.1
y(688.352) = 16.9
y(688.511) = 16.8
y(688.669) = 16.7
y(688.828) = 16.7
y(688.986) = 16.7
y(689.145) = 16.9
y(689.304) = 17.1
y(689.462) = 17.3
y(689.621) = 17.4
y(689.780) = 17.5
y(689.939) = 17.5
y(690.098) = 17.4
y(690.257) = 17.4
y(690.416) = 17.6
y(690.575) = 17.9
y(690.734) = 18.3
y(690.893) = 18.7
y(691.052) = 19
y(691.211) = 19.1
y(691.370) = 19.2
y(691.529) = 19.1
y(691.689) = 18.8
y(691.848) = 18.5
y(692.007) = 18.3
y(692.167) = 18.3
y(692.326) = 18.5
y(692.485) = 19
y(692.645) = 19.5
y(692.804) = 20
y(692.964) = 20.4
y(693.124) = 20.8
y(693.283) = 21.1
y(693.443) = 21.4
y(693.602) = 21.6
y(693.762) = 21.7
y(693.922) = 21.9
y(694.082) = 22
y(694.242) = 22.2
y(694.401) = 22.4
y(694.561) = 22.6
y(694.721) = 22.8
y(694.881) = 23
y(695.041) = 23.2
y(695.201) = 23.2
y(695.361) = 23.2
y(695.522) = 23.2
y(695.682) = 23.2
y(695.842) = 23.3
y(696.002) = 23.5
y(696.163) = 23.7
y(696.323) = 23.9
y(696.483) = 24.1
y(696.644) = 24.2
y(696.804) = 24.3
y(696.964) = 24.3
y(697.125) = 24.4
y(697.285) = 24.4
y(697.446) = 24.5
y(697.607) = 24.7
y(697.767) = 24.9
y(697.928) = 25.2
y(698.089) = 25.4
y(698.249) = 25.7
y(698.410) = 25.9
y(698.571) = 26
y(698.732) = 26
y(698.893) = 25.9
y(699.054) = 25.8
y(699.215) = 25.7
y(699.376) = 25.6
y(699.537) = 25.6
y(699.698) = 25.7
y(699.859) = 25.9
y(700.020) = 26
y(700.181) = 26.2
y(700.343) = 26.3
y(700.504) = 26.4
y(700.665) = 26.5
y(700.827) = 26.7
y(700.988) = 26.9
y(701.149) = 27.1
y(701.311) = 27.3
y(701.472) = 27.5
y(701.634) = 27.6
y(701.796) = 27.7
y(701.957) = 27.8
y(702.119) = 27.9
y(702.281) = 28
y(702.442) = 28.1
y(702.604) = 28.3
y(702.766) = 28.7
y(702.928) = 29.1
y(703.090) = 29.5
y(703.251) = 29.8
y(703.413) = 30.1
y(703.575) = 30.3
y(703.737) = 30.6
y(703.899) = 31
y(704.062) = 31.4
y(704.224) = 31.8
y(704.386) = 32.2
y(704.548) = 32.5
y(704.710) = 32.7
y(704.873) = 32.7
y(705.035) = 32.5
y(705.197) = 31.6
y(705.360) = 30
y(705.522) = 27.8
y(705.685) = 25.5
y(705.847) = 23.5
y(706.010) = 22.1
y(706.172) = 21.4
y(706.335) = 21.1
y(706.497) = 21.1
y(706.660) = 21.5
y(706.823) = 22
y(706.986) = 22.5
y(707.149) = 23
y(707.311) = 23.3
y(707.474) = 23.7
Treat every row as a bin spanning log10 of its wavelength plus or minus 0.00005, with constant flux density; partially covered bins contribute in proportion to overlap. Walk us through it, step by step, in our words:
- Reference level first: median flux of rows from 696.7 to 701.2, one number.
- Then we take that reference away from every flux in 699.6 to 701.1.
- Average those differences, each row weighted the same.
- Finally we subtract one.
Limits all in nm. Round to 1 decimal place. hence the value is -0.5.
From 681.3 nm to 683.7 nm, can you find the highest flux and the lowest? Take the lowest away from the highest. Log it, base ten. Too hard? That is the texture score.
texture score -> 0.11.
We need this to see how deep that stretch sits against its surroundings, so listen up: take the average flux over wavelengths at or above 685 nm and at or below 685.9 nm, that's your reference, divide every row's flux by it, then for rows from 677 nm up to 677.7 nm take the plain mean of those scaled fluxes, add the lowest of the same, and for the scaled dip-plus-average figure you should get 2.05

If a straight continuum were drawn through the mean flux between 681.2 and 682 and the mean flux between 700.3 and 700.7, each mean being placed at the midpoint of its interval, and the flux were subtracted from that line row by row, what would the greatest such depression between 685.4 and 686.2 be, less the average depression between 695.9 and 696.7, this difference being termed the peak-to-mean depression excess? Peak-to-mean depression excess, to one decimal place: 2.6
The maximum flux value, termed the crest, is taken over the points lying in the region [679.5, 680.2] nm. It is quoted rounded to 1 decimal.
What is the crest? 14.5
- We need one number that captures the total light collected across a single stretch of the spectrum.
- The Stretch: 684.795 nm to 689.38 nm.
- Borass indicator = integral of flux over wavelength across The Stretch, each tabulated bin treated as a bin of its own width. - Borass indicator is 74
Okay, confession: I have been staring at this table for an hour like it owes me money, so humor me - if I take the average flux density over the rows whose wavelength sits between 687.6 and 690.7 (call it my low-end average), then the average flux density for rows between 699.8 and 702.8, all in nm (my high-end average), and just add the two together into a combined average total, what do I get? 44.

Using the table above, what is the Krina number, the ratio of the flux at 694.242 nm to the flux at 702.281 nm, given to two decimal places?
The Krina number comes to 0.79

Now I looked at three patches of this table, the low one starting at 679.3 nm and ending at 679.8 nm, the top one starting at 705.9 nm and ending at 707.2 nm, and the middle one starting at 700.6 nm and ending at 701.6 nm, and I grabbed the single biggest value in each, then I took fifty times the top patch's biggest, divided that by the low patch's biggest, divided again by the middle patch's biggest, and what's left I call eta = 3.0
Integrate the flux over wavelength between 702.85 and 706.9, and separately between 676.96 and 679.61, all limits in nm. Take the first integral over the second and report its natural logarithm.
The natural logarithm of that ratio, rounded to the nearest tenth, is 1.1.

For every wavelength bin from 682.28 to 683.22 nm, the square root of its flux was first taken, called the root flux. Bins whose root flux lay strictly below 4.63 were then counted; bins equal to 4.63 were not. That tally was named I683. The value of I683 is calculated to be 6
